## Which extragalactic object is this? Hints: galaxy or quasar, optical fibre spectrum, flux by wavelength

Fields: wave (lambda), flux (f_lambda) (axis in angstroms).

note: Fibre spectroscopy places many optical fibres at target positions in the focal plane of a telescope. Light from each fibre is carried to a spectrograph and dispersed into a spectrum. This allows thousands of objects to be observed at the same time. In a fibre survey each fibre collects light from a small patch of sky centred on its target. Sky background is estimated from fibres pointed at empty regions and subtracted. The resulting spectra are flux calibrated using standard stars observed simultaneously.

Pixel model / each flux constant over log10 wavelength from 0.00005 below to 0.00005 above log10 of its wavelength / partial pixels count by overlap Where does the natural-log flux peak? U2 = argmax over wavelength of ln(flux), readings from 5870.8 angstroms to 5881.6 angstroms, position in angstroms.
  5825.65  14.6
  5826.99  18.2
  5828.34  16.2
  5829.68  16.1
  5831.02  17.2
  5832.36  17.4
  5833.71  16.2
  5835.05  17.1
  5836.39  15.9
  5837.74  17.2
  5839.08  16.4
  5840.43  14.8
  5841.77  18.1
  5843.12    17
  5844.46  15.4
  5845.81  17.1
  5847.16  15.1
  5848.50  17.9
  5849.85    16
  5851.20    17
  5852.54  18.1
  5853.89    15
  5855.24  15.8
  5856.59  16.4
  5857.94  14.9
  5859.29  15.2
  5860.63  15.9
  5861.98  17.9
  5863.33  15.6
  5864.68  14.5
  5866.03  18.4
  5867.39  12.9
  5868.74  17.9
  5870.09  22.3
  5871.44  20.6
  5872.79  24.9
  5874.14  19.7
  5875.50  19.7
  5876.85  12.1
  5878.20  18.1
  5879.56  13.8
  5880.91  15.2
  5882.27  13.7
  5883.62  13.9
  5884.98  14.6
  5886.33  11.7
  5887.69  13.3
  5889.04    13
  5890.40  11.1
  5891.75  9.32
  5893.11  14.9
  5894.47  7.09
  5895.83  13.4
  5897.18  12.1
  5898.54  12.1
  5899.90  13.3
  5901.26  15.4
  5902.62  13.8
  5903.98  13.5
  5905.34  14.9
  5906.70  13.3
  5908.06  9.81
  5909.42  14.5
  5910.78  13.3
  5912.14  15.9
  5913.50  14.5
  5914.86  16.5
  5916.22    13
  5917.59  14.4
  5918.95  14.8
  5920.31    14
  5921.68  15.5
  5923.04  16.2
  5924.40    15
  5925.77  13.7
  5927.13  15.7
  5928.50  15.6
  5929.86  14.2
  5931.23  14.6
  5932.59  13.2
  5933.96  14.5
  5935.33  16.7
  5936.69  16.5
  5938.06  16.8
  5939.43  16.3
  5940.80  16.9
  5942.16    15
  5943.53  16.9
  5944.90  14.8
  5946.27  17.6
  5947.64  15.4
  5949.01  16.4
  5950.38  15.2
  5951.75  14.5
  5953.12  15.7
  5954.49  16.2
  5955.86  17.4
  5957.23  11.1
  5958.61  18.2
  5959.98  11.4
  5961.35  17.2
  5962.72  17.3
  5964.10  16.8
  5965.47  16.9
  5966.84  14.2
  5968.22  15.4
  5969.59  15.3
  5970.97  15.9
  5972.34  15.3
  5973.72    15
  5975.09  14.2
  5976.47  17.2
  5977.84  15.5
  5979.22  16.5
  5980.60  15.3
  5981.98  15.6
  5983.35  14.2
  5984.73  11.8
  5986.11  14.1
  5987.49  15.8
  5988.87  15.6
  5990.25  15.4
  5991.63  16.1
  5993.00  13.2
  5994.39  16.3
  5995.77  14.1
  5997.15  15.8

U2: 5872.79 angstroms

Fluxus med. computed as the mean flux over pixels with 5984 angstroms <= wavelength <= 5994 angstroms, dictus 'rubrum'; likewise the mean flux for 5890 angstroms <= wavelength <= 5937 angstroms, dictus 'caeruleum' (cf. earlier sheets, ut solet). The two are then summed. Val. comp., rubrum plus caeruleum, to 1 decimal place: 28.5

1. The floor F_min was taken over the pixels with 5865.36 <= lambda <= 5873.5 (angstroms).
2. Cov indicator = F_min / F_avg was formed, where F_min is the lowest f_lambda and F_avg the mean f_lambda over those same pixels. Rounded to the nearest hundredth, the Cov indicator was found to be 0.66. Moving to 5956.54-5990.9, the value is 0.73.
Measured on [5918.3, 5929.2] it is 0.91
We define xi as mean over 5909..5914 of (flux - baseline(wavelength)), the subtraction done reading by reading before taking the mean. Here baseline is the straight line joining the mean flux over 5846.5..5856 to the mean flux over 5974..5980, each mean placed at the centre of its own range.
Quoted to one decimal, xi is -1.6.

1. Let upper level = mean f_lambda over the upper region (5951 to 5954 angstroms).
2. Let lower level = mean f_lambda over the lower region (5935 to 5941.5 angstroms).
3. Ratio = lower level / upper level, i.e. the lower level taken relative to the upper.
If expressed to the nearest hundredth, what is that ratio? 1.10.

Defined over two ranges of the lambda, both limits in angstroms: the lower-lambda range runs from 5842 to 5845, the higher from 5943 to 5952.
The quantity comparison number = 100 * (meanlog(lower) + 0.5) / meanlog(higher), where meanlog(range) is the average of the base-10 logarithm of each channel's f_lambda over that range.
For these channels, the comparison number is 143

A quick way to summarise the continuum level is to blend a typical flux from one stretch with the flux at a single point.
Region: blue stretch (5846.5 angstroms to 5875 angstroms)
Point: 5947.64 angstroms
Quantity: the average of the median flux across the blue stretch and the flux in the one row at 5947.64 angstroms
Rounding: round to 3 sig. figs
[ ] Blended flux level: 15.9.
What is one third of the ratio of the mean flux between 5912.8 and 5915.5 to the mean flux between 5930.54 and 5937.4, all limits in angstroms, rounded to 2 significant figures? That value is 0.34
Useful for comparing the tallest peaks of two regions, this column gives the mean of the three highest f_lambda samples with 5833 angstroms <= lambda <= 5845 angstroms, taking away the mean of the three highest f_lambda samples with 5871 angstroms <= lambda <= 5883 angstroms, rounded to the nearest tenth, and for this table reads -4.3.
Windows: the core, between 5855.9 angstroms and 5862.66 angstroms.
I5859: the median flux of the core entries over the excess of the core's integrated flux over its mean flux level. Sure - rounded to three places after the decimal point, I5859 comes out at 0.172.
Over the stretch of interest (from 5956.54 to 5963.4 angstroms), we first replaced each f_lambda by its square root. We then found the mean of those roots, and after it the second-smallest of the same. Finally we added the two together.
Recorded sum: 7.2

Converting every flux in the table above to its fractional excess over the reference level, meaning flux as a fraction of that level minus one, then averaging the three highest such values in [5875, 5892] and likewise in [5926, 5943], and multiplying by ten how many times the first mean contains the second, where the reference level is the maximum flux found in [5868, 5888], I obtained 9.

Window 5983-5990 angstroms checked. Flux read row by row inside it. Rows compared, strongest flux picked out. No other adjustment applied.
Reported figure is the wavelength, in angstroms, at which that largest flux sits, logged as 5987.49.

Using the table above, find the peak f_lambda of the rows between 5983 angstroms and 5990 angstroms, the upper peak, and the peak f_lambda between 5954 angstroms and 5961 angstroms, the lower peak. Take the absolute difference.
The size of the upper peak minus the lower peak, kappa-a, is 2.4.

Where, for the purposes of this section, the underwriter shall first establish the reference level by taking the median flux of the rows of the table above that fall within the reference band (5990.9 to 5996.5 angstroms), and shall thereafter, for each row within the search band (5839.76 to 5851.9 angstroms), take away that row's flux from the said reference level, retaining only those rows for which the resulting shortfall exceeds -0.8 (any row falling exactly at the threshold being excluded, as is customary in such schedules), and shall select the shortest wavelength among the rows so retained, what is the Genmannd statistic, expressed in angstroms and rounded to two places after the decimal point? 5840.43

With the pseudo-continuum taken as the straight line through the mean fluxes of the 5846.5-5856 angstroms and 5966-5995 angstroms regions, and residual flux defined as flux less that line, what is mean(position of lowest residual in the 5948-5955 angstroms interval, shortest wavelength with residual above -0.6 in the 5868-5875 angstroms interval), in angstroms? 5910.2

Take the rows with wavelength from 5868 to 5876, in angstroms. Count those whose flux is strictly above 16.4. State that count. 6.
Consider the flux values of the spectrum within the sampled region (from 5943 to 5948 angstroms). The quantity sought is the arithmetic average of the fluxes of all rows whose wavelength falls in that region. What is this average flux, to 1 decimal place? 16.2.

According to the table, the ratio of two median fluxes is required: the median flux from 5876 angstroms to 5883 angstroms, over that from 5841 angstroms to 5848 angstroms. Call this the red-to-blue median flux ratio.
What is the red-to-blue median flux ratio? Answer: 0.81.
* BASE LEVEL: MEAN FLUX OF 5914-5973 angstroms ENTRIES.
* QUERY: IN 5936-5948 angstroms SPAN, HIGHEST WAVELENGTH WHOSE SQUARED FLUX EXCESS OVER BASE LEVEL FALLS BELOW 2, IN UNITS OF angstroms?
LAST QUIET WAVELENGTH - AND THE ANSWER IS 5947.64 angstroms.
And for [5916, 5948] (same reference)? 5947.64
